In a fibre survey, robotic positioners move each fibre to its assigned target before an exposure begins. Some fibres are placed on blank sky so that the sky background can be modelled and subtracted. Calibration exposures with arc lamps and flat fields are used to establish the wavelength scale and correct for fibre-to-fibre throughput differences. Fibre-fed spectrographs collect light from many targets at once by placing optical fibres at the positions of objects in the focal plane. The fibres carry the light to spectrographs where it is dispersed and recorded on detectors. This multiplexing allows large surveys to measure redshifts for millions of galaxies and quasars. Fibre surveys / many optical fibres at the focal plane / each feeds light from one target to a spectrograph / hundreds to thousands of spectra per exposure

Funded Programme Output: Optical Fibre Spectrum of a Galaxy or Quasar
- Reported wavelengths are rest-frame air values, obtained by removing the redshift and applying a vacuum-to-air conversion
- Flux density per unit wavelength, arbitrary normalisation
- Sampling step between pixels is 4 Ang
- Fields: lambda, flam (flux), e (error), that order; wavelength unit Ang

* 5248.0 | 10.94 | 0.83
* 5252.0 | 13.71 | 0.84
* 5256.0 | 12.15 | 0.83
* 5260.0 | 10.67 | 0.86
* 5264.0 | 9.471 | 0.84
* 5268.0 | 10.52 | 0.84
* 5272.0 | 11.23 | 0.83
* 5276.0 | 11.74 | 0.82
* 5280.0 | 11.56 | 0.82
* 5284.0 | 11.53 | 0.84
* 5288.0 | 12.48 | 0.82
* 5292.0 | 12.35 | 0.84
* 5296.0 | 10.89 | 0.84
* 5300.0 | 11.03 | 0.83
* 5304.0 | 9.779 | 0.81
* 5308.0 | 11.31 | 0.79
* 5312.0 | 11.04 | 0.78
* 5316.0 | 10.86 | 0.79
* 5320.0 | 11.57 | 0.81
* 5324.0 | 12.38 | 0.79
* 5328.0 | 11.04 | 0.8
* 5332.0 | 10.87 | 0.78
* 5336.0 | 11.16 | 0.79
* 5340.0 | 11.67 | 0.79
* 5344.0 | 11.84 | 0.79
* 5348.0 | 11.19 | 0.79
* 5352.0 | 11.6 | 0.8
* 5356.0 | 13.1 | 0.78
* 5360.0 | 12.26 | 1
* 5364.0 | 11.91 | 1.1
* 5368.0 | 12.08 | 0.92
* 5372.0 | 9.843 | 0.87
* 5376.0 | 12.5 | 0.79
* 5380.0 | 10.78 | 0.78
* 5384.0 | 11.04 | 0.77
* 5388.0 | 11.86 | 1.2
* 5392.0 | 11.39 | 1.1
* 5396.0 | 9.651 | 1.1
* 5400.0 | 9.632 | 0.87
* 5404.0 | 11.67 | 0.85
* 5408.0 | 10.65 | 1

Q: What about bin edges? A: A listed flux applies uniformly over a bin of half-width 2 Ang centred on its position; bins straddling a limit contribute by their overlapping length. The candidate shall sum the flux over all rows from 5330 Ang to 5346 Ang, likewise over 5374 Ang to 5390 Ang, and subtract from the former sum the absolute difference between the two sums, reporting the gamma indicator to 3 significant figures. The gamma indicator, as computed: 44.9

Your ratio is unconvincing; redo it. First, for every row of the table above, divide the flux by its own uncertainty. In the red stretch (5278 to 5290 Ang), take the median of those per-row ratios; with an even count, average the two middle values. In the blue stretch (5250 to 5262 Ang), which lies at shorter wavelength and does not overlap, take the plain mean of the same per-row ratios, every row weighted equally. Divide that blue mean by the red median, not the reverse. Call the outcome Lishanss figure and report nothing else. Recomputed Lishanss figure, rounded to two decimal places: 1.03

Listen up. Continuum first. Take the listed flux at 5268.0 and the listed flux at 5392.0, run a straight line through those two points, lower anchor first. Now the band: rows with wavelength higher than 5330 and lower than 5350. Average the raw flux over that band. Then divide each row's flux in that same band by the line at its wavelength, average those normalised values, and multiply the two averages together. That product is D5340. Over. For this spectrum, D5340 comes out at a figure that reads 11.7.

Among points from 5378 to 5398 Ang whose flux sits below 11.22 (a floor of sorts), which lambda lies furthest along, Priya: 5396.0 Ang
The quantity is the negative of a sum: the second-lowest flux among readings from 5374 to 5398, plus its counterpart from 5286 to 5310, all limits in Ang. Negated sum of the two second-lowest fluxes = -21.7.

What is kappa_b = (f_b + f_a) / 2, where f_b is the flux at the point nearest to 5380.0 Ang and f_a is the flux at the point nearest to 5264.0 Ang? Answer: 10.1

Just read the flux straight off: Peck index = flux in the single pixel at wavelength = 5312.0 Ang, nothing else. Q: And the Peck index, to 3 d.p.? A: 11.040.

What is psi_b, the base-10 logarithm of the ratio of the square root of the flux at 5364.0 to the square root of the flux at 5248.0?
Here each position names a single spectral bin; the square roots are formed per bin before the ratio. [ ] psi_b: 0.018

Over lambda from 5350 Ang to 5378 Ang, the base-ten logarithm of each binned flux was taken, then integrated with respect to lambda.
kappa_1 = 30.1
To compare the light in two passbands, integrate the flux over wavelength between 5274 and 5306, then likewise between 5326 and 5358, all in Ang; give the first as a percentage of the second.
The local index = 98.8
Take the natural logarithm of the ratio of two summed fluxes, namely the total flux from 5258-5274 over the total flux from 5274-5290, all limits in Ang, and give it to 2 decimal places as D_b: -0.12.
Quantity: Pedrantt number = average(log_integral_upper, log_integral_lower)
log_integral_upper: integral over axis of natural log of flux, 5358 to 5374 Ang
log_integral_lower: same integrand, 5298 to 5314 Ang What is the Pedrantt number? 38.54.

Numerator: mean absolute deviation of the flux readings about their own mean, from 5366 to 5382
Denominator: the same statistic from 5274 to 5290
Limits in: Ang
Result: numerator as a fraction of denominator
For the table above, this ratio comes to 3.03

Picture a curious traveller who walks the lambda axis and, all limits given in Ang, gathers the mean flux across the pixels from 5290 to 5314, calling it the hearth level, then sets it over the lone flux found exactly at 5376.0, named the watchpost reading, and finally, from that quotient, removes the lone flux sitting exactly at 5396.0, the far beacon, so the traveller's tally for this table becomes -8.8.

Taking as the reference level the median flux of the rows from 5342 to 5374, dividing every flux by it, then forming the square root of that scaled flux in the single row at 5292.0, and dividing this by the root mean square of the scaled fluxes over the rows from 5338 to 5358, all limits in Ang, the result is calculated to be 1.02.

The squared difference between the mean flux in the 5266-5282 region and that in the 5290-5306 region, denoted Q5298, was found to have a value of 0.06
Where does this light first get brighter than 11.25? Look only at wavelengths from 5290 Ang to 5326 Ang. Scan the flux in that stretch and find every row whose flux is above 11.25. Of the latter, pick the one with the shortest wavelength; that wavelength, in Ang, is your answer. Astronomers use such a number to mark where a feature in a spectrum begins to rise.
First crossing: 5292.0 Ang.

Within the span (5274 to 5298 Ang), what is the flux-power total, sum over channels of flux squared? 831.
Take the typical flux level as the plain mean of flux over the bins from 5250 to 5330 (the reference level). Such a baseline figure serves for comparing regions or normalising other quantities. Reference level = 11.37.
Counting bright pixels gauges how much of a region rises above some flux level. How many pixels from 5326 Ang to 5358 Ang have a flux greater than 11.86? 1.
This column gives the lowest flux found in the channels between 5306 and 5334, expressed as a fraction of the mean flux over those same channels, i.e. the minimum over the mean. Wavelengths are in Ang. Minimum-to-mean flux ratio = 0.961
